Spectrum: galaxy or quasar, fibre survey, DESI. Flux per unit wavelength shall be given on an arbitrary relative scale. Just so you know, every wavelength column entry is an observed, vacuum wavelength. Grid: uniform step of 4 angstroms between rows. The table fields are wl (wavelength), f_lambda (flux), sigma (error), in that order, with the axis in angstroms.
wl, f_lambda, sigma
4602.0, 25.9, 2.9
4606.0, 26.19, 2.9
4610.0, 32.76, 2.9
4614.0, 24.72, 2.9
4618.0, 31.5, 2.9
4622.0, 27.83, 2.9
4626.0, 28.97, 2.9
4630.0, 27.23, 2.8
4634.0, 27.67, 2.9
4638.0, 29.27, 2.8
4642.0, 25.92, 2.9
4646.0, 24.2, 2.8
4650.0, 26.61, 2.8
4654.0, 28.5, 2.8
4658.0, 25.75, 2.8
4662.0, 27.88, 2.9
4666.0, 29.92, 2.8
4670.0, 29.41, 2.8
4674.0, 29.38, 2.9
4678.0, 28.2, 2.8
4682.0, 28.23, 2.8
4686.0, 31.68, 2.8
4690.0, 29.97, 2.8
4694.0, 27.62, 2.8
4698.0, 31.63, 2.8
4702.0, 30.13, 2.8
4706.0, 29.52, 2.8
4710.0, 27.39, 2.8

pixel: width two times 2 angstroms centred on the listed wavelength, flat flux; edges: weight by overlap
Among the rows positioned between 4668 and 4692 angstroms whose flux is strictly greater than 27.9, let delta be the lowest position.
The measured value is 4670.0 angstroms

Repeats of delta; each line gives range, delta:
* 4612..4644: 4618.0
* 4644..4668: 4654.0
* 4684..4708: 4686.0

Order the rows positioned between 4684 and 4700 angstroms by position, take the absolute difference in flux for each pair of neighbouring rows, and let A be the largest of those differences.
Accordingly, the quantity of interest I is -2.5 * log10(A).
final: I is -1.51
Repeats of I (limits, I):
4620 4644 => -1.31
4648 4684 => -1.10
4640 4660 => -1.10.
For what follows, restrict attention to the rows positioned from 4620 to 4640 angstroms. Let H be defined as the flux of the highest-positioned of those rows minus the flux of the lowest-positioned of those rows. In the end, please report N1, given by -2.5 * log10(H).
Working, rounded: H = 1.4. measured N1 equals -0.4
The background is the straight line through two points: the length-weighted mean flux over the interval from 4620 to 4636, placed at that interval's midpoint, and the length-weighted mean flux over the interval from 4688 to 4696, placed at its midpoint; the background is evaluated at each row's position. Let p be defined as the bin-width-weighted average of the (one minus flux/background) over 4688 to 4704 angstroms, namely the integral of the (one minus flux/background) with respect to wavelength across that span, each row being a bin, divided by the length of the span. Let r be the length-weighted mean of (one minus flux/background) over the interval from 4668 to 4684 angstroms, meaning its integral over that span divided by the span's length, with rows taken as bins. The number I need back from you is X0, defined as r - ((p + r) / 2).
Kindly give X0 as 0.013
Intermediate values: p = -0.034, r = -0.008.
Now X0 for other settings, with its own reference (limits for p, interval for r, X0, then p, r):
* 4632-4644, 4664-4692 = -0.024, 0.016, -0.033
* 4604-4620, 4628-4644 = 0.029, -0.039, 0.018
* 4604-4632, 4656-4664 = 0.039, -0.024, 0.055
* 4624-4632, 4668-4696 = -0.007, -0.006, -0.019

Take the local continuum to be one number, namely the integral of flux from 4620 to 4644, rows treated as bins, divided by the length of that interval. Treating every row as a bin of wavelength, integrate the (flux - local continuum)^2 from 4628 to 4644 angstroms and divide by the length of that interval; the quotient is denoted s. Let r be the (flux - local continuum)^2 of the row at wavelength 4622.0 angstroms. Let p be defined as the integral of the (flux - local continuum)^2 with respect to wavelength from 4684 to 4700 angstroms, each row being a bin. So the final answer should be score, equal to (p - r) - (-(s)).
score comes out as 138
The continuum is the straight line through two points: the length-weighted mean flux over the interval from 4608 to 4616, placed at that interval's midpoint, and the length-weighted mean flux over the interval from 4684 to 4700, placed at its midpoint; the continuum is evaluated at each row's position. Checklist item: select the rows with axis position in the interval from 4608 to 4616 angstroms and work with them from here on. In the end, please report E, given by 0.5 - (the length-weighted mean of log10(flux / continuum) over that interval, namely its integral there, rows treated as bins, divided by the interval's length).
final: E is 0.504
